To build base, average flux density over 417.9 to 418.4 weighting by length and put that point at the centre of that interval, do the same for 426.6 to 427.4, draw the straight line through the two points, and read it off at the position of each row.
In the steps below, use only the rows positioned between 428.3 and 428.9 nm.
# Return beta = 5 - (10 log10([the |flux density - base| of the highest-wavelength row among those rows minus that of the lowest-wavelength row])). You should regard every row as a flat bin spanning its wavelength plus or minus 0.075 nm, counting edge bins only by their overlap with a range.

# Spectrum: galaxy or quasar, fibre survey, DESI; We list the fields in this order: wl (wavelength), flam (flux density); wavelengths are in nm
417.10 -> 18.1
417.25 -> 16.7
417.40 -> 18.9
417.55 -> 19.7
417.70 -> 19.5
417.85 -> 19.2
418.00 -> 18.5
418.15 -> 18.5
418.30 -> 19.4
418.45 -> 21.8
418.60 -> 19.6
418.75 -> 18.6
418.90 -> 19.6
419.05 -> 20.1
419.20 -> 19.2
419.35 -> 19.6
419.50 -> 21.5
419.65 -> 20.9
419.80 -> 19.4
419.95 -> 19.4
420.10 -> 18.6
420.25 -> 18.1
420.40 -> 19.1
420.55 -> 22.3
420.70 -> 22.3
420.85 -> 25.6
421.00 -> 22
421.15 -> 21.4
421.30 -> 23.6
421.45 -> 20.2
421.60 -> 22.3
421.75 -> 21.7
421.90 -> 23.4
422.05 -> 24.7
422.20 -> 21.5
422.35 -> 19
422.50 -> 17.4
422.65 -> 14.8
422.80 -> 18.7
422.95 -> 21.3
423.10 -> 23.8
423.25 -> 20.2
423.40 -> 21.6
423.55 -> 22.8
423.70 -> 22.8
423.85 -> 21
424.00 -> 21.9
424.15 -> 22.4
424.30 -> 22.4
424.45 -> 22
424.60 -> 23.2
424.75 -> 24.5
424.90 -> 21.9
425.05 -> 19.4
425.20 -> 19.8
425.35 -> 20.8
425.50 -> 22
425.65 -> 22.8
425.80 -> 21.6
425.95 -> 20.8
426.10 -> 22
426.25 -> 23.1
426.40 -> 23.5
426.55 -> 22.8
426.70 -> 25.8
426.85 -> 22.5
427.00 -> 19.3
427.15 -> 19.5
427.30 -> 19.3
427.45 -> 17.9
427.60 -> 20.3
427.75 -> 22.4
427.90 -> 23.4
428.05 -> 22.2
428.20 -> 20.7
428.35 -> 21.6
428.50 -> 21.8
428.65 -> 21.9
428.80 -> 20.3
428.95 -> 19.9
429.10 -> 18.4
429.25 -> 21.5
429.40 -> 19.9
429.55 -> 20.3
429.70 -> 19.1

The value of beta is 4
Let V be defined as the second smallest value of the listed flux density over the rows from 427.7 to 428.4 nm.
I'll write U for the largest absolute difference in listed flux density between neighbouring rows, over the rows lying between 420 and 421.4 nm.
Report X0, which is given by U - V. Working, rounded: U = 3.60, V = 21.6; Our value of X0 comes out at -18.0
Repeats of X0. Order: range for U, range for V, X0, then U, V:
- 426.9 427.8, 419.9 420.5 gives -16.2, 2.40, 18.6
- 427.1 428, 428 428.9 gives -18.3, 2.40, 20.7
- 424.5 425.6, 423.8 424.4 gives -19.3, 2.60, 21.9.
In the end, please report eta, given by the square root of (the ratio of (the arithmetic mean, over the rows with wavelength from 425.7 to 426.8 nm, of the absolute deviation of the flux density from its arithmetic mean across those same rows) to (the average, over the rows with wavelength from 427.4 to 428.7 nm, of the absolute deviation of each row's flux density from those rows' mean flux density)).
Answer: 1.00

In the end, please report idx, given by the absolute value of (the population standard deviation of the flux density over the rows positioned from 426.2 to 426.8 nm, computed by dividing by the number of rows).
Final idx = 1.18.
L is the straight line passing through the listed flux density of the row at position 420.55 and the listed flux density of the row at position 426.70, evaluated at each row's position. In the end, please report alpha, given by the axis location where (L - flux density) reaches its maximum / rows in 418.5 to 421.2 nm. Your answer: 420.25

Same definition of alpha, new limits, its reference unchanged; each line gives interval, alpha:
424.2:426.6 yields 425.05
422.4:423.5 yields 422.65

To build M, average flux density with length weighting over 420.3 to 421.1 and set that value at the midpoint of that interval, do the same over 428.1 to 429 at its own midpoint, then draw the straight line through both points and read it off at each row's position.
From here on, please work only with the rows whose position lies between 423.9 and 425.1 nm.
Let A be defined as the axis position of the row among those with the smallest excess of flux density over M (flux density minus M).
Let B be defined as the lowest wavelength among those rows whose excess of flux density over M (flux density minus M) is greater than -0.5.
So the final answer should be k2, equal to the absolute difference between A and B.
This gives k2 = 1.05 nm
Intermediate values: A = 425.05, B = 424.00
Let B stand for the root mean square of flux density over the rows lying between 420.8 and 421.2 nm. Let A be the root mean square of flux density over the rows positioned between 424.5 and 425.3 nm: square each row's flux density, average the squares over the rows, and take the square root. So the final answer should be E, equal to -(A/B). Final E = -0.95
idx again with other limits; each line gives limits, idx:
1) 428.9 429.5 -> 1.10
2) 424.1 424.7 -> 0.44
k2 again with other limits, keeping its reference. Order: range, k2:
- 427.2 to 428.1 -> 0.30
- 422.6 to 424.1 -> 0.45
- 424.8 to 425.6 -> 0.15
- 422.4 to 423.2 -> 0.45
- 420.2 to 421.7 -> 0.30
